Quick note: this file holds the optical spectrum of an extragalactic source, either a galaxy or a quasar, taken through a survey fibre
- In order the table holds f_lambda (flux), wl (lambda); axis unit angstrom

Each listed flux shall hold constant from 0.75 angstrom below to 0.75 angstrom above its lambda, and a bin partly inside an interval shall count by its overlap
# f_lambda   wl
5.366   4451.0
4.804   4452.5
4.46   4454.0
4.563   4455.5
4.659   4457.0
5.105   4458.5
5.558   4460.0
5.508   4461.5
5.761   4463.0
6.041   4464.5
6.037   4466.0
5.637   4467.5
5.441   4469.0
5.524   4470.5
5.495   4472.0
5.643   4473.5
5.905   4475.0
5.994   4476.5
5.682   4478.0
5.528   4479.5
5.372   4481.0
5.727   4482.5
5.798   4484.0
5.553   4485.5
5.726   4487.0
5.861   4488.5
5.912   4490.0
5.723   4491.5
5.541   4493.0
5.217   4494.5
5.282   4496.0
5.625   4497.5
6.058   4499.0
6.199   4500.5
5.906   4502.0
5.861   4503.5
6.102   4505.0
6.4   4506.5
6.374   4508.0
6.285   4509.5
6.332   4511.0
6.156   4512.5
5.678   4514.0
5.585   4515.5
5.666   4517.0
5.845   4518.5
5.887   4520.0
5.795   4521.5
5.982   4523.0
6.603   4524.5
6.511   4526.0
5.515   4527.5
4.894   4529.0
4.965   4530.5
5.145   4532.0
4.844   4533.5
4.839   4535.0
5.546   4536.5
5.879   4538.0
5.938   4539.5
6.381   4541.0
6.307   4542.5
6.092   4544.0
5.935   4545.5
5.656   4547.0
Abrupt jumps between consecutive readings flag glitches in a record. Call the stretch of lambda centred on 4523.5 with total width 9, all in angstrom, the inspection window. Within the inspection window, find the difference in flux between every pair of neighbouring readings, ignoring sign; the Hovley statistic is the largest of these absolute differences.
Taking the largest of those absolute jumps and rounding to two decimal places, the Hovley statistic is 1.00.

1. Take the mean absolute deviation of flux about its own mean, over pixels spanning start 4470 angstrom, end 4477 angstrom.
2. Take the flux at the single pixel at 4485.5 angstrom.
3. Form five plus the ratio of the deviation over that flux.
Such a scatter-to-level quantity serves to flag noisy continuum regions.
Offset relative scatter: 5.03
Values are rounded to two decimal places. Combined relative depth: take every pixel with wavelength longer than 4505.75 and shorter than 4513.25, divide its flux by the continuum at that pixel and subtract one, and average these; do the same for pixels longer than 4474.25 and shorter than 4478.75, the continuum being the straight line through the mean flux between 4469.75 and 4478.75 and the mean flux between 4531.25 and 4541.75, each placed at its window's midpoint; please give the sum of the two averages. 0.16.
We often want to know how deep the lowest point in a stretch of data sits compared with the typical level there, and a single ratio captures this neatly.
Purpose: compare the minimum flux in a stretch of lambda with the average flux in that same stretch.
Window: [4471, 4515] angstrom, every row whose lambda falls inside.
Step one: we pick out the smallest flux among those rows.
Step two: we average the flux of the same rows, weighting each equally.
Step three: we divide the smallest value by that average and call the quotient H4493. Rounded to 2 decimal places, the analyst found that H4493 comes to 0.90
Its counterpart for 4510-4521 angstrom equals 0.95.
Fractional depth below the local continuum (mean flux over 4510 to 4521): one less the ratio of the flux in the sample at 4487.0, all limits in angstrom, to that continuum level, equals 0.03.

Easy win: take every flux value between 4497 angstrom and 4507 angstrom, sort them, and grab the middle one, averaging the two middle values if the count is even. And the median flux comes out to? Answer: 6.06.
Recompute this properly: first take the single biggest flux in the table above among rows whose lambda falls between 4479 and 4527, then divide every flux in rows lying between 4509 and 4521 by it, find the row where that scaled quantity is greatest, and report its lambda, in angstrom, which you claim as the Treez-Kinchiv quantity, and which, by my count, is 4511.0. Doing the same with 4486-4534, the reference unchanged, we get 4524.5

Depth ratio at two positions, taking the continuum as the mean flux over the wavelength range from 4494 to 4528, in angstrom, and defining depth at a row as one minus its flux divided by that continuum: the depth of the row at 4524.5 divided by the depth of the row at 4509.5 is 2.0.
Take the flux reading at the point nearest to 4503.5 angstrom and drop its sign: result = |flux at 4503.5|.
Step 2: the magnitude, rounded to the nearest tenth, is 5.9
